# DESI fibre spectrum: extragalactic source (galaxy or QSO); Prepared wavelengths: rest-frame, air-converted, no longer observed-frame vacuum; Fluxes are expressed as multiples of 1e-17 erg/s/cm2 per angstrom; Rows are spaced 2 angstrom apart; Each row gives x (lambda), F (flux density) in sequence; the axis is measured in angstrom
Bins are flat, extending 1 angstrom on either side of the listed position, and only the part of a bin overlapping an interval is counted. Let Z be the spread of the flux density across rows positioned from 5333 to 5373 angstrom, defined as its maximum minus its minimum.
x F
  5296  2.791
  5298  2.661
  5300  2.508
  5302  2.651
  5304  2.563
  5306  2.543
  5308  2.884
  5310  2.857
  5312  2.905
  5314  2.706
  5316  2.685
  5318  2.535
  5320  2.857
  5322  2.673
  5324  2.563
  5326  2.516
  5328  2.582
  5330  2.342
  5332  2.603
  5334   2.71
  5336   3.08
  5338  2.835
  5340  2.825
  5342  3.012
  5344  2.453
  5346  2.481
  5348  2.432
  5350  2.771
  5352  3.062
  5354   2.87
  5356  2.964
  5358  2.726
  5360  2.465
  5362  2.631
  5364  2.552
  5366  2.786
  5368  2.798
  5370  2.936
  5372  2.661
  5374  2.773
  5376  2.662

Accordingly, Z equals 0.648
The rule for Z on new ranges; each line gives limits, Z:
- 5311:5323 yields 0.370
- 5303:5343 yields 0.738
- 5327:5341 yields 0.738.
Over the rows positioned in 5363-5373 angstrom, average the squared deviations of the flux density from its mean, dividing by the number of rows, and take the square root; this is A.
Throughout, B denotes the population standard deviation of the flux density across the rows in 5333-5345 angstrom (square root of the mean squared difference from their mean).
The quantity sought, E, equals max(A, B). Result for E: 0.20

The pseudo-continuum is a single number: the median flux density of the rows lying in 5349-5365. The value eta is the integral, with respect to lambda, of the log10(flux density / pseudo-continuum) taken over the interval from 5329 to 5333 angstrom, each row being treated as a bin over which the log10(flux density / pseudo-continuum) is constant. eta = -0.19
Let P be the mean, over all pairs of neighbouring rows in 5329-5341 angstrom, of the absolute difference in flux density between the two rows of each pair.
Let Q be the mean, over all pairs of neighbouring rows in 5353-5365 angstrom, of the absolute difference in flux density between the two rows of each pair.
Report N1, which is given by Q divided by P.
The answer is 0.8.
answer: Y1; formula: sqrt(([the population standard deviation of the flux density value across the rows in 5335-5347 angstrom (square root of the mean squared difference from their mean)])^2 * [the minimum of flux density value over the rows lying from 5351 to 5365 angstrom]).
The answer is 0.377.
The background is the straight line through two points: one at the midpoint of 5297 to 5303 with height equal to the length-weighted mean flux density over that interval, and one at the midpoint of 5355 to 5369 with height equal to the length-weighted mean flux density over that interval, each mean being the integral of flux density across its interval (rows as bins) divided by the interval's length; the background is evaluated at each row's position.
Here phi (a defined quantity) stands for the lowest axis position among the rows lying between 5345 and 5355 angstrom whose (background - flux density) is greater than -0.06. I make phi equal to 5346 angstrom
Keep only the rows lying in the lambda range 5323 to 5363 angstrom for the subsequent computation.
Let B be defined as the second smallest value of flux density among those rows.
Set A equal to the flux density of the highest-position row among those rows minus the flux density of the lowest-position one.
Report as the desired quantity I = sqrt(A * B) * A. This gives 0.03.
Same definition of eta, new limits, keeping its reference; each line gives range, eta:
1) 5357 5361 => -0.10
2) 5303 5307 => -0.13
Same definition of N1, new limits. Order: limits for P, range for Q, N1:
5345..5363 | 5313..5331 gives 0.7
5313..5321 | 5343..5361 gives 1.1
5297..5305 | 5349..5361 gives 1.7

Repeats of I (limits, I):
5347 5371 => 0.56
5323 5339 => 0.23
